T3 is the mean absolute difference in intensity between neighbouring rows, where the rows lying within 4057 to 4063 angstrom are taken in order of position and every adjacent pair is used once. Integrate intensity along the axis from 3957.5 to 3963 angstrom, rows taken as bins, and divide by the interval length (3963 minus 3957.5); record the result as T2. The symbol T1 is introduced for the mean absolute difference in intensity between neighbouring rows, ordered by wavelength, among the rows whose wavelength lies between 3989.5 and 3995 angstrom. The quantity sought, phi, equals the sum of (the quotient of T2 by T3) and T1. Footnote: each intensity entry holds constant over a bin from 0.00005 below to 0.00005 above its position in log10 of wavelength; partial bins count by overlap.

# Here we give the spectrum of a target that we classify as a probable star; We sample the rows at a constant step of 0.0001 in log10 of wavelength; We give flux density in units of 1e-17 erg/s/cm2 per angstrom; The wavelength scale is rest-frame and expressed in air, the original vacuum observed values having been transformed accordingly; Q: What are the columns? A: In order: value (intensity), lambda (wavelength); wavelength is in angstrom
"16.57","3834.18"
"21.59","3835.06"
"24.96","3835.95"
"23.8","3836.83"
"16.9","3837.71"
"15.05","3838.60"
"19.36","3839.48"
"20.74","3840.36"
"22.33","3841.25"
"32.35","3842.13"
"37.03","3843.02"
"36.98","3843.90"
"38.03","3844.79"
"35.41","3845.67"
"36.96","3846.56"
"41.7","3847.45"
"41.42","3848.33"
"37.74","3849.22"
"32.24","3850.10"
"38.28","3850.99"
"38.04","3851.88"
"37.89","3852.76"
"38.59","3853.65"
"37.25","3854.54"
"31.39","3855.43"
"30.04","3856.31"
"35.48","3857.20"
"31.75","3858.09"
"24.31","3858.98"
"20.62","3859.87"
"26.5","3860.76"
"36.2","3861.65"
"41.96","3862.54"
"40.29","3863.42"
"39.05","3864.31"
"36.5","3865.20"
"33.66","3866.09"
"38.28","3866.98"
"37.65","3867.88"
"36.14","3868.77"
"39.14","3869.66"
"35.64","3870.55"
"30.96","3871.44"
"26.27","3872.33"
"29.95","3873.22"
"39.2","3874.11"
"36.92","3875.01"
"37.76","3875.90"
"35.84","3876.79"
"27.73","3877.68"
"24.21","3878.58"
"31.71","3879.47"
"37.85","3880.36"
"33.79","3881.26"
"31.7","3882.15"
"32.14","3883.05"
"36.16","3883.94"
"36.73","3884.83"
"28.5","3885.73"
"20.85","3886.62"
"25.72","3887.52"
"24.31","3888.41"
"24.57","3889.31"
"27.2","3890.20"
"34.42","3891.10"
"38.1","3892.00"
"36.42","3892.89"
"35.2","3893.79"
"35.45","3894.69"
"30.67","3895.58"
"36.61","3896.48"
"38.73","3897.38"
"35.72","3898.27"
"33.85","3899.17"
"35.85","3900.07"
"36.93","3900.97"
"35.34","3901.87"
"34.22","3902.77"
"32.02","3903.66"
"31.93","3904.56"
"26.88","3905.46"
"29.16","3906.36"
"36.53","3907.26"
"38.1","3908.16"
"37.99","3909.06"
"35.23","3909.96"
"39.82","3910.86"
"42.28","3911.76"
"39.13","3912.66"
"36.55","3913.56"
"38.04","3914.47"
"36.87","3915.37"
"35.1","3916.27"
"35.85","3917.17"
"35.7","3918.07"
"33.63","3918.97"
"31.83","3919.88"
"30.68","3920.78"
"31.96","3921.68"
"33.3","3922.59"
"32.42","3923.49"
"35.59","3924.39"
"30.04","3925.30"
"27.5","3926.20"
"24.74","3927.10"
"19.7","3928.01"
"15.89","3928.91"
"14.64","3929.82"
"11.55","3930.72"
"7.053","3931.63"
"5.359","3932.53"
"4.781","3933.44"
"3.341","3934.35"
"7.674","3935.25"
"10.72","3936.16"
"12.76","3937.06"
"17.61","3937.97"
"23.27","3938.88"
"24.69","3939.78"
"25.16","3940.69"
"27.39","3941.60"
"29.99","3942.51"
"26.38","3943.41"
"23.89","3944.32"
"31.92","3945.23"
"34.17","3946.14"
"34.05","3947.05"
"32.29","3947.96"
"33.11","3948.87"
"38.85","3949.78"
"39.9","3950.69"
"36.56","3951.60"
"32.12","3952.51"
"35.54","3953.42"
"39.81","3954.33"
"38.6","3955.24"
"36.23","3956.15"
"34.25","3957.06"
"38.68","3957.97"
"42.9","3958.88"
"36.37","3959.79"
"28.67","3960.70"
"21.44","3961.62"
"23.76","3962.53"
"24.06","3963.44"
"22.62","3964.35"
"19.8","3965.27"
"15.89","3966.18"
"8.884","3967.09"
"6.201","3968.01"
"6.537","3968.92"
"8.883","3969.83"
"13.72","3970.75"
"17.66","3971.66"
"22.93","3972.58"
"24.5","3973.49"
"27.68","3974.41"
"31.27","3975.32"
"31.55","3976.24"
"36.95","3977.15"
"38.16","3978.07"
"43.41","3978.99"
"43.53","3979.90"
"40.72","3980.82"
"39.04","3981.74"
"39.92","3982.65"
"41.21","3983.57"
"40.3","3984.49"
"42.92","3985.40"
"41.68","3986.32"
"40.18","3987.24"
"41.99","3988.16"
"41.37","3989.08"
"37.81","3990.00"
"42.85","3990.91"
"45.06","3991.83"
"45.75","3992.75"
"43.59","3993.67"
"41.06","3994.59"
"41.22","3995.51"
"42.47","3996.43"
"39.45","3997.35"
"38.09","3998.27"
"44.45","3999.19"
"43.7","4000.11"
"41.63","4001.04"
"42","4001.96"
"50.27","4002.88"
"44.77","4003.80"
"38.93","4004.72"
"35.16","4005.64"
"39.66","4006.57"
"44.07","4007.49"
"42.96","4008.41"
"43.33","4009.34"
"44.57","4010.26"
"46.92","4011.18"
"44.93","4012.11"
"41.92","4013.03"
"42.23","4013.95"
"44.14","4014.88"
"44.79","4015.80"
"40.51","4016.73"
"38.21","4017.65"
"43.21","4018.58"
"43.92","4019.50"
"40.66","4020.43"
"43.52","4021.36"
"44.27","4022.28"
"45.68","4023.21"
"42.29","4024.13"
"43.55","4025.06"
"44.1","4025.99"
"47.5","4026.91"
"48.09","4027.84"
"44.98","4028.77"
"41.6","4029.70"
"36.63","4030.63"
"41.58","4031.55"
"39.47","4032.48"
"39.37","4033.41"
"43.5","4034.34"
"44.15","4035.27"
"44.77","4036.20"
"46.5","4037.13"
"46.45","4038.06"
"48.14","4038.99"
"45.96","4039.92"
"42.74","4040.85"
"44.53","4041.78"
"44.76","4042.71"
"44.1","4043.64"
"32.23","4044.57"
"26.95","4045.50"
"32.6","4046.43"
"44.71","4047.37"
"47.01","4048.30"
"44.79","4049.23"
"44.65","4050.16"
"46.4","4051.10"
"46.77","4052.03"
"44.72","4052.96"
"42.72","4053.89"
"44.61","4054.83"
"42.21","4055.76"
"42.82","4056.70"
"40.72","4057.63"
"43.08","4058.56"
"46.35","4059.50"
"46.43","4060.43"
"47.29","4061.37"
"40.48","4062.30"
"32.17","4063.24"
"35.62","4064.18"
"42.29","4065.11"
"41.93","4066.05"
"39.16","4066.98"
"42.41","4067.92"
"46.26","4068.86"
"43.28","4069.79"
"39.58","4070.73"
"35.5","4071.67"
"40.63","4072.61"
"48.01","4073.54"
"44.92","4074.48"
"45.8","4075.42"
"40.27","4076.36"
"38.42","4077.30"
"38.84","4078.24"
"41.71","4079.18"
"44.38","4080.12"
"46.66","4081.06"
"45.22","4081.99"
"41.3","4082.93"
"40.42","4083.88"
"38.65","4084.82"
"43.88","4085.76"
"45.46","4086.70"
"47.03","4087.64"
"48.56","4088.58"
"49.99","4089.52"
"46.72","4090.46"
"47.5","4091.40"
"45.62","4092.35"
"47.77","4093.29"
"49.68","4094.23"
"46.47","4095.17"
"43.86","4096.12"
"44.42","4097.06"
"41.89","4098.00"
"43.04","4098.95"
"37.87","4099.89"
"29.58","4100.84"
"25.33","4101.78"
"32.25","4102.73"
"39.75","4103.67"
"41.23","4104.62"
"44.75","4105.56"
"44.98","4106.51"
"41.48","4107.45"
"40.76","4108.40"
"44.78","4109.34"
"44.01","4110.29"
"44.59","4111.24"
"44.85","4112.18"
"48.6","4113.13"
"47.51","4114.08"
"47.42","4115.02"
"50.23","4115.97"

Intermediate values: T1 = 2.5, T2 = 32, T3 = 2.68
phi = 14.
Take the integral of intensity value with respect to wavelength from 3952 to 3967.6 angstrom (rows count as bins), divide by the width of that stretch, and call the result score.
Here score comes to 29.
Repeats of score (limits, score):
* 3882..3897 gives 31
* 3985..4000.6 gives 42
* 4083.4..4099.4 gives 45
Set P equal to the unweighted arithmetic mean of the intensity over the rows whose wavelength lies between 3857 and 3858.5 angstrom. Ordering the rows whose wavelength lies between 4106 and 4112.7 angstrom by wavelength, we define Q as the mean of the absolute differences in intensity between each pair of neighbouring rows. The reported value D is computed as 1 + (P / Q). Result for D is 21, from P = 34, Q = 1.6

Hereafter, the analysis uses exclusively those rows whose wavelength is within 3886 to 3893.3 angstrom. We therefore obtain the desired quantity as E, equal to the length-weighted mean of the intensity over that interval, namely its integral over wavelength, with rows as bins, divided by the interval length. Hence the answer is 29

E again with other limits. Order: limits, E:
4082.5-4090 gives 44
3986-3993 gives 42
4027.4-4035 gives 42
